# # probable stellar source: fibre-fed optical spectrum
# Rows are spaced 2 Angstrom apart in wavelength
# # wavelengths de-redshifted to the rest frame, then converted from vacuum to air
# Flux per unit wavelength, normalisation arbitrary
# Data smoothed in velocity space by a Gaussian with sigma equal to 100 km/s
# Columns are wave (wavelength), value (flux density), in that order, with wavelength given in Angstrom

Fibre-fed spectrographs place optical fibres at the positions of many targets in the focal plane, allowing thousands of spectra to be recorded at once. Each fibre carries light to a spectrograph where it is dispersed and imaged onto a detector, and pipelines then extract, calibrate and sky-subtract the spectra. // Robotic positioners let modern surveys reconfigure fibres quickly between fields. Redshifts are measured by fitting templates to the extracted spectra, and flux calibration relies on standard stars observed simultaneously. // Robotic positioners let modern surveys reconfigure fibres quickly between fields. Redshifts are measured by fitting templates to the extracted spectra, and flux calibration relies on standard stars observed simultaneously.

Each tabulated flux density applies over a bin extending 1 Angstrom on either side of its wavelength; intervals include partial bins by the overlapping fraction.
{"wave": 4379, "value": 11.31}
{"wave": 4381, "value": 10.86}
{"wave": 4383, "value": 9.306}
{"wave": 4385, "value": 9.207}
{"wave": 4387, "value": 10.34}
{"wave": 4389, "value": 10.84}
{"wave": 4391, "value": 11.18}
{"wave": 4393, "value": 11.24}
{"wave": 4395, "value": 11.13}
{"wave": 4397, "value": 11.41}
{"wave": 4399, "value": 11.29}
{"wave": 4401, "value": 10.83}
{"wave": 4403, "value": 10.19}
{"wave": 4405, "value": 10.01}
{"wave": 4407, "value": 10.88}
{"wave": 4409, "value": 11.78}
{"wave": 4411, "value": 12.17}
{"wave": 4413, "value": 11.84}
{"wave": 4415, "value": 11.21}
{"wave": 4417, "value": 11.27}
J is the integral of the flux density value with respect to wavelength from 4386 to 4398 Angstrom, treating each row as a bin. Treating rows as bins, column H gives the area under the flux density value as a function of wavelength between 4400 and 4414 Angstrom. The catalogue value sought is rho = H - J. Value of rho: 23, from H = 155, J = 132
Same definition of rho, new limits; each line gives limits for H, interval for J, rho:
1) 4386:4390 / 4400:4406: -20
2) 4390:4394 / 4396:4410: -108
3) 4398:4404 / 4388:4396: -24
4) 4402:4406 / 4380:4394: -106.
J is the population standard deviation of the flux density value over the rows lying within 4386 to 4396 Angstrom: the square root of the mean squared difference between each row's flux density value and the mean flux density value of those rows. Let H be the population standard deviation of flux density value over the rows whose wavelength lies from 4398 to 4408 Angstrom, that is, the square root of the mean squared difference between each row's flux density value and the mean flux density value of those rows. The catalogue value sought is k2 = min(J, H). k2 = 0.3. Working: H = 0.47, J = 0.33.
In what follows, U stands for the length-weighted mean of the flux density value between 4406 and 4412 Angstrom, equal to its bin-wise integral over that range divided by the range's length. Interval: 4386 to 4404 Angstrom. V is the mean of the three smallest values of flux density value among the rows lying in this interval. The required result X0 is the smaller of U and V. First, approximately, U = 11.6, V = 10.5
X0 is 10.5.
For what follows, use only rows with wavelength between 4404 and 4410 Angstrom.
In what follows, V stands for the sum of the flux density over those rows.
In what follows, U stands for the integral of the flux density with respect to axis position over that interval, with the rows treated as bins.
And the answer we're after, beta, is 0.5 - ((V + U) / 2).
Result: -49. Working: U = 65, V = 33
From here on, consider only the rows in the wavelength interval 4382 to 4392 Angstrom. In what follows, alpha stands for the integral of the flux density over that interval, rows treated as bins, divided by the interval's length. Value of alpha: 10.2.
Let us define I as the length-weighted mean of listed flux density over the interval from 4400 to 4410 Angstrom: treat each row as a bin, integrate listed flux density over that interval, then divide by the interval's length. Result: 10.7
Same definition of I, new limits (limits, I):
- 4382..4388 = 9.6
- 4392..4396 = 11.2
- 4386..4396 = 10.9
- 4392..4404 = 11.0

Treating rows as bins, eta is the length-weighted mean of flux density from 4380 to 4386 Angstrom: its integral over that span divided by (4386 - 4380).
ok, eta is 9.8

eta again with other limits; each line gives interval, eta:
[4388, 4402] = 11.1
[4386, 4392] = 10.8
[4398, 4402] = 11.1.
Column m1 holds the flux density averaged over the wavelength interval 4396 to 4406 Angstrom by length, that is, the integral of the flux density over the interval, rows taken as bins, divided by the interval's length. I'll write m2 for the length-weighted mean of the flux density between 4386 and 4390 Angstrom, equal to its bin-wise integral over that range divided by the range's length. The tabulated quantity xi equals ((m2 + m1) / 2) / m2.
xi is 1.01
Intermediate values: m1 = 10.7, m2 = 10.59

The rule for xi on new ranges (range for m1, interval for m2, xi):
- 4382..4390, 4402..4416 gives 0.94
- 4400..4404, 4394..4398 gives 0.97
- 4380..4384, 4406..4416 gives 0.94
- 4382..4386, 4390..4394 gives 0.91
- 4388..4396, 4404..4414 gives 0.99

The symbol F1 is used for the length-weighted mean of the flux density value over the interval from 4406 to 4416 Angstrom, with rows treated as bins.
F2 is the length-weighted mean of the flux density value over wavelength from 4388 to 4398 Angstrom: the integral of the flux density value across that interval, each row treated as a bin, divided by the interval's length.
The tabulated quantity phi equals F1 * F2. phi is 129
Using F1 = 11.6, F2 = 11.2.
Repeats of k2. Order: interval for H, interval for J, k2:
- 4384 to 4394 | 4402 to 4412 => 0.7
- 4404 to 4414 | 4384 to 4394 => 0.7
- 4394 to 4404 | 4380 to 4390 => 0.4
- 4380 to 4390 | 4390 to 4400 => 0.1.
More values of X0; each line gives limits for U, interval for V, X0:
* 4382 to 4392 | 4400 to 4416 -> 10.2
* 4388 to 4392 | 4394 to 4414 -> 10.3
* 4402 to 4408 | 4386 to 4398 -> 10.4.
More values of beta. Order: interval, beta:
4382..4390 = -59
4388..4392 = -33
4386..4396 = -82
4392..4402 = -83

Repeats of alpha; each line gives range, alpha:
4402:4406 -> 10.1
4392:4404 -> 11.0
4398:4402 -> 11.1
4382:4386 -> 9.3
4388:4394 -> 11.1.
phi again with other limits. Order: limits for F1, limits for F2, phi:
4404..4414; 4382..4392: 115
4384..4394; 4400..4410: 113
